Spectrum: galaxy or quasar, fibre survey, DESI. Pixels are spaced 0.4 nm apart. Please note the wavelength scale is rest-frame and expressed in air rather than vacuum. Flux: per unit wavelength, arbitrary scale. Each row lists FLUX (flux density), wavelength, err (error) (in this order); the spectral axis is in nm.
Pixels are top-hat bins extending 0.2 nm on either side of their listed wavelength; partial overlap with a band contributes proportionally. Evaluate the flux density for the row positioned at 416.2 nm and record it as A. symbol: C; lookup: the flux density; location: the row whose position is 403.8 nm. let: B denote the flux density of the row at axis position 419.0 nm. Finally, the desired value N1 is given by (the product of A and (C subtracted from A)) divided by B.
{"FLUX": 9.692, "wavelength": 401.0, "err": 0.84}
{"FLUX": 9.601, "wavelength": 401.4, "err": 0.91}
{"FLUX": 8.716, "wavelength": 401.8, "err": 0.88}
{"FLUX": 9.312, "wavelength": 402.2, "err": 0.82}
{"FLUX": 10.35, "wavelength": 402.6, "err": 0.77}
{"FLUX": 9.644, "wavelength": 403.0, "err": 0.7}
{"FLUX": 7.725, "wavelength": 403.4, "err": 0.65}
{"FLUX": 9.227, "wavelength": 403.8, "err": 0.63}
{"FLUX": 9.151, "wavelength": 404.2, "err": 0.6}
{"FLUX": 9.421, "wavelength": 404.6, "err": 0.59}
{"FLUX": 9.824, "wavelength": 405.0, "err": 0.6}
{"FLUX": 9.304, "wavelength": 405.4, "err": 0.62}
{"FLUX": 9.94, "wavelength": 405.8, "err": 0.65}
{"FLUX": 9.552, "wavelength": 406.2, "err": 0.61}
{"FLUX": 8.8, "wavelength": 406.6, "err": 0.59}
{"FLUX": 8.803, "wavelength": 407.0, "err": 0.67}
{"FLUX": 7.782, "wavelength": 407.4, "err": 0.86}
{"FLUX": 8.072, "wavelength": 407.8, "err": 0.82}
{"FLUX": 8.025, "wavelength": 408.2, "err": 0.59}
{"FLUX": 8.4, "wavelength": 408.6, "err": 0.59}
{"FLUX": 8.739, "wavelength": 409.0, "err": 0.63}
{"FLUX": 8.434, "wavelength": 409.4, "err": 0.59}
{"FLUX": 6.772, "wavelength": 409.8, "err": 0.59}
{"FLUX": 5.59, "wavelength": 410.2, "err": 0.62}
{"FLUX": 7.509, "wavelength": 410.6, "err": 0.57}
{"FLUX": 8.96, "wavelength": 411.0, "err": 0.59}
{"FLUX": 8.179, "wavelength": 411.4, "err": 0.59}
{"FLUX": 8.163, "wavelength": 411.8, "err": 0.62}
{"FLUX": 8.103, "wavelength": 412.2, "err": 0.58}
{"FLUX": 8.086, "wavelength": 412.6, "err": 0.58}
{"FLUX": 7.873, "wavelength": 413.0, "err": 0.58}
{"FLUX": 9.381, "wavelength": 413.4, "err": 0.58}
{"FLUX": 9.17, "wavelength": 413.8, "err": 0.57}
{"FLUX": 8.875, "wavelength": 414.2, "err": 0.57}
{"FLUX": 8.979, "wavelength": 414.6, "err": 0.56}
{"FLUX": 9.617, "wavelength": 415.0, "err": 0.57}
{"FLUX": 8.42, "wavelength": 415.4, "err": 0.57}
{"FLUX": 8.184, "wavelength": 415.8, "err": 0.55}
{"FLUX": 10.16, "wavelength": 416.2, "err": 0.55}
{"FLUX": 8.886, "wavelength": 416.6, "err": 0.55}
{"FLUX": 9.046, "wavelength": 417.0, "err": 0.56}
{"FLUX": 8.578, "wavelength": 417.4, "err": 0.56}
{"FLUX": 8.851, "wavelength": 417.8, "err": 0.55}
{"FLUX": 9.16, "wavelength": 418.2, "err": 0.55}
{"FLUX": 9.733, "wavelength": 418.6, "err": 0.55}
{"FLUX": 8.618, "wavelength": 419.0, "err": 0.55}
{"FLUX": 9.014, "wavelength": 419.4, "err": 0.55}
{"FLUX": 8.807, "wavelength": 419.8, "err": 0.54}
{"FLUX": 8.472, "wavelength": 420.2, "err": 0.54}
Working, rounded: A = 10.16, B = 8.618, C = 9.227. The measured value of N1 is 1.1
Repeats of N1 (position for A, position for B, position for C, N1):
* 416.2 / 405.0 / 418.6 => 0.4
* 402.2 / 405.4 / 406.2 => -0.2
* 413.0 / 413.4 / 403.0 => -1.5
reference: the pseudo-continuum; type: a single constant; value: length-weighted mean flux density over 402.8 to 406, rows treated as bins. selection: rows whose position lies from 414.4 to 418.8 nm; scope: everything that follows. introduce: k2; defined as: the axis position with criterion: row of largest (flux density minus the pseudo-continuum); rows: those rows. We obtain 416.2 nm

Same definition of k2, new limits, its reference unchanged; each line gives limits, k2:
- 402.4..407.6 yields 402.6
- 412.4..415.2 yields 415.0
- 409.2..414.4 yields 413.4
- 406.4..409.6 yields 407.0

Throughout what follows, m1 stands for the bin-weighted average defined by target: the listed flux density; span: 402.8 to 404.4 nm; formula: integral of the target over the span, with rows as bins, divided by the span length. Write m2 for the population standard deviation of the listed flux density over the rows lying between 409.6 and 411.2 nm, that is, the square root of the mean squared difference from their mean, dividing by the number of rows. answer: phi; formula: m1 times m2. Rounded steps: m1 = 8.94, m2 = 1.2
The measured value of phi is 10.9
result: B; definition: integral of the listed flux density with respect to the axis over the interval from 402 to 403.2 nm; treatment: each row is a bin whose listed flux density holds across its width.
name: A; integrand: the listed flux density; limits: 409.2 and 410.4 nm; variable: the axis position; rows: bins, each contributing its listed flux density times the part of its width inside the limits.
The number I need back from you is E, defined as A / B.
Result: 0.71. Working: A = 8.3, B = 11.7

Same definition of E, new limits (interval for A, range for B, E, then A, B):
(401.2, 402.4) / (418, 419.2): 1.00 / 11.1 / 11.0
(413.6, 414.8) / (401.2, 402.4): 0.98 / 10.8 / 11.1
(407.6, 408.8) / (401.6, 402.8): 0.86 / 9.8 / 11.4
